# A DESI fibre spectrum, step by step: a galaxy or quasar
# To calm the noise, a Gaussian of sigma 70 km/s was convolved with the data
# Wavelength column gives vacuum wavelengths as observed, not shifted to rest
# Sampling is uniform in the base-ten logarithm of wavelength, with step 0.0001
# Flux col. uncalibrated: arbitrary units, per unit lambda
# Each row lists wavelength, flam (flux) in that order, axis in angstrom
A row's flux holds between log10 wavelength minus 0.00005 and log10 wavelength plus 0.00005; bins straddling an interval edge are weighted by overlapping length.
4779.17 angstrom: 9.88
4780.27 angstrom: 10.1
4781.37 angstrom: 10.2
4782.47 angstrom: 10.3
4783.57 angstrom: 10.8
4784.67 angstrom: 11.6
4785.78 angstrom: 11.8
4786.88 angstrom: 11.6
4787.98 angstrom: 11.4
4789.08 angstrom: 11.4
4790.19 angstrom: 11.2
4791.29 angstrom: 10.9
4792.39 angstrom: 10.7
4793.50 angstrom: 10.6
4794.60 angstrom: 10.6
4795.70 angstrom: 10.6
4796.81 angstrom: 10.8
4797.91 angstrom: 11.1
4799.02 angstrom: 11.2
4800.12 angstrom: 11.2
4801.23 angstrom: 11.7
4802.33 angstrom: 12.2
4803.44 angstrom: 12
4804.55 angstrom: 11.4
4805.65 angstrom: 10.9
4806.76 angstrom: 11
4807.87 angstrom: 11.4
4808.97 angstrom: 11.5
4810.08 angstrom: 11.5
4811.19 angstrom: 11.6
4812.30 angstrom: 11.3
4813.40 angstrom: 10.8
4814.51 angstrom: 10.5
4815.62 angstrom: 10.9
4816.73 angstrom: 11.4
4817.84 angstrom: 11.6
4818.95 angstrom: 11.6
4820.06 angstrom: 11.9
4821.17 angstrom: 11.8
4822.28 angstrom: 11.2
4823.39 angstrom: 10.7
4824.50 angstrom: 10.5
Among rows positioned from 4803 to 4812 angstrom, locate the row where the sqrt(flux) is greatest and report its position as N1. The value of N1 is 4803.44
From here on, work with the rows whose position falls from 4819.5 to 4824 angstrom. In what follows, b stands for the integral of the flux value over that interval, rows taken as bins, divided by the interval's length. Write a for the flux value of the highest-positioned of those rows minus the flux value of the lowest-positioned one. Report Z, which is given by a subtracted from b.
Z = 12.6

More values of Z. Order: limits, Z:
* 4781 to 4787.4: 9.7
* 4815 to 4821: 10.5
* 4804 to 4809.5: 11.2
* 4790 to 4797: 11.2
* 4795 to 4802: 10.0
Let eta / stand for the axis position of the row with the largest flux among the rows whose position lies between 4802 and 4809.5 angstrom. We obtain 4802.33 angstrom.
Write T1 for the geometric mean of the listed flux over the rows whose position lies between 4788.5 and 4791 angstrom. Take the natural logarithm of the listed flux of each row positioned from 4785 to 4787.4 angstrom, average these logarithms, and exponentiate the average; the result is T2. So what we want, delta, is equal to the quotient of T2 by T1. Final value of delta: 1.04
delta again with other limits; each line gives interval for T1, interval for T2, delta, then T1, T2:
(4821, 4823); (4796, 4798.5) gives 0.95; 11.5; 10.9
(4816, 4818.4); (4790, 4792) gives 0.96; 11.5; 11.0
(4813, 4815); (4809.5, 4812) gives 1.08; 10.6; 11.5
